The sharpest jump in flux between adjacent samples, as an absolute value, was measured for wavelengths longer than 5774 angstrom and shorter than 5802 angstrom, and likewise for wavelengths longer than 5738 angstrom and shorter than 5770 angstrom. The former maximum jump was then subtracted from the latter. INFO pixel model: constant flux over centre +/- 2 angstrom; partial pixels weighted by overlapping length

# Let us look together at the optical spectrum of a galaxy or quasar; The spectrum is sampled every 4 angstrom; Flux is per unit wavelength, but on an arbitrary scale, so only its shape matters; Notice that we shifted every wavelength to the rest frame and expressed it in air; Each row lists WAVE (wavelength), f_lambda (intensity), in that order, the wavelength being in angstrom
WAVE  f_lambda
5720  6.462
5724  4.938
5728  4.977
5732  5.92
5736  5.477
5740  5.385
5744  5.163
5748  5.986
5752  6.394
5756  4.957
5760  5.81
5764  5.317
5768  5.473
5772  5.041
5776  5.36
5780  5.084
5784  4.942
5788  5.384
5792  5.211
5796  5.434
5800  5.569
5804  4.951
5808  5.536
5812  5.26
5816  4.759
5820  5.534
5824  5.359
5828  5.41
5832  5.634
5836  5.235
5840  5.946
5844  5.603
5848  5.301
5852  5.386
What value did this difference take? 1.0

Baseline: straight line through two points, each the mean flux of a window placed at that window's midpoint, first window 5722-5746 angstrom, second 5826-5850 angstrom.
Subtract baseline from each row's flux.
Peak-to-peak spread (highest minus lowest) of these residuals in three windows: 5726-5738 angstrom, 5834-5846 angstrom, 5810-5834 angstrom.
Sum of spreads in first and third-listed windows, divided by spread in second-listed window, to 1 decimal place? 2.5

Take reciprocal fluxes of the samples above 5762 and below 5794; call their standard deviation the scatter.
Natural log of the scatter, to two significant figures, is -5.0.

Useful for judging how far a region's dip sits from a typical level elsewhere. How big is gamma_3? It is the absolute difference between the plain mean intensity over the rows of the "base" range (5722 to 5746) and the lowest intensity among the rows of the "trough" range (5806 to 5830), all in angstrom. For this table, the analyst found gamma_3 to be 0.55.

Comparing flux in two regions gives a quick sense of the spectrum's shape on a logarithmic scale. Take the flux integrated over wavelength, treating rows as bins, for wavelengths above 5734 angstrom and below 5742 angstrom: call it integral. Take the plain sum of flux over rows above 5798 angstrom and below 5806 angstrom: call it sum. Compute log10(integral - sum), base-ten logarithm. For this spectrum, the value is 1.52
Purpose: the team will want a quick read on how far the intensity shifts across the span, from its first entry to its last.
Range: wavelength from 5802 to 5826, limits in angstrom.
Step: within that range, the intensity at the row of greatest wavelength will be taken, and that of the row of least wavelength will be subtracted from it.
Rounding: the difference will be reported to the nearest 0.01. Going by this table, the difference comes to 0.41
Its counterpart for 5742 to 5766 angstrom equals 0.15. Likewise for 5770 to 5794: 0.17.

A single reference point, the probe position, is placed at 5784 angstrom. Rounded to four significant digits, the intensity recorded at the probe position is 4.942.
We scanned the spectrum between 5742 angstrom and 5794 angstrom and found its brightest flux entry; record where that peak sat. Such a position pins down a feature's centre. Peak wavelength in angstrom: 5752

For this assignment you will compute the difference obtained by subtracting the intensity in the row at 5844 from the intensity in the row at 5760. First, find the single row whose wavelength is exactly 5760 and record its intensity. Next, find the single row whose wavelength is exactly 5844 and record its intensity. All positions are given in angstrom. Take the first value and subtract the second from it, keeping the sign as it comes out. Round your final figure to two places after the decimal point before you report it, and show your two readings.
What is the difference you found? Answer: 0.21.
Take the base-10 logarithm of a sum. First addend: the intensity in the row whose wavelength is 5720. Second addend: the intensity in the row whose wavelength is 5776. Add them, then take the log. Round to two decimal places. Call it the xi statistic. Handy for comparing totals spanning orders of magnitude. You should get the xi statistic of 1.07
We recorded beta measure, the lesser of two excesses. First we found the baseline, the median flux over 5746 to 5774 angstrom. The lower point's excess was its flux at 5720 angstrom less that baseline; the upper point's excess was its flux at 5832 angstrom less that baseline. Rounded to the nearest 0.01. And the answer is 0.16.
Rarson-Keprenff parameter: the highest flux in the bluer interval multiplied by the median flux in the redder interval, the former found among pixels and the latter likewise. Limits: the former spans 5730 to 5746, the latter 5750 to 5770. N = 32.4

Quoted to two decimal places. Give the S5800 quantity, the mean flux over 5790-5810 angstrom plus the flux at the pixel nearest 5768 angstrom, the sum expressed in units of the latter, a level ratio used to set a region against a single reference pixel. 1.98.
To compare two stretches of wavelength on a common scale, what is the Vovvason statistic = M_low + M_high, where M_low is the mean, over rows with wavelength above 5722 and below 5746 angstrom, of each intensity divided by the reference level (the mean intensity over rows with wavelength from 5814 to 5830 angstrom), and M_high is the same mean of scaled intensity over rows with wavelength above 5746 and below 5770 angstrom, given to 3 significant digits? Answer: 2.08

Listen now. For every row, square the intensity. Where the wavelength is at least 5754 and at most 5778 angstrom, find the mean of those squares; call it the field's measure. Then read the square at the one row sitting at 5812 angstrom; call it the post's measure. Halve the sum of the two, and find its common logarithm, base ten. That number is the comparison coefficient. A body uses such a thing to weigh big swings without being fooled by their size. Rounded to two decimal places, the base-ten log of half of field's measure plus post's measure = 1.45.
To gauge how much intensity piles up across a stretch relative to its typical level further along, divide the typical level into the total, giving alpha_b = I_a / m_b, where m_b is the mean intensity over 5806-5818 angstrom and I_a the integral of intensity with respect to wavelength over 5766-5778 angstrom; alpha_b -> 12.2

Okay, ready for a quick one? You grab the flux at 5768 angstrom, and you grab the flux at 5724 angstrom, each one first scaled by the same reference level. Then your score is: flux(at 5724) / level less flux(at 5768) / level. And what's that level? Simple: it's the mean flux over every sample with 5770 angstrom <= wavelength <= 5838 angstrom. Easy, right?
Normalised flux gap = -0.10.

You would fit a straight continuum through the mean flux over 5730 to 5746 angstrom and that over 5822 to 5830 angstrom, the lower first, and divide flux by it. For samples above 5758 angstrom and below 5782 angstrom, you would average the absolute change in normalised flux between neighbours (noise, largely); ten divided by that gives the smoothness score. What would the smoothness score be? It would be 163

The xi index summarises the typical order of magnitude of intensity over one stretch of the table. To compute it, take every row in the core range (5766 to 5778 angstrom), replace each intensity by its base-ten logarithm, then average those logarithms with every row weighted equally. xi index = 0.723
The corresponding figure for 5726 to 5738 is 0.736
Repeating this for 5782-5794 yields 0.714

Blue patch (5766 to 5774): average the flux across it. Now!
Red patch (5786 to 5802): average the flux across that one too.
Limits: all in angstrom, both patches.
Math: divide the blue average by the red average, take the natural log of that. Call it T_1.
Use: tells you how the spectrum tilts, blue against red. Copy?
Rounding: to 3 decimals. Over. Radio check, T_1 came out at -0.027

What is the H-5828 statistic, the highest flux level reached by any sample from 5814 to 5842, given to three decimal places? 5.946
